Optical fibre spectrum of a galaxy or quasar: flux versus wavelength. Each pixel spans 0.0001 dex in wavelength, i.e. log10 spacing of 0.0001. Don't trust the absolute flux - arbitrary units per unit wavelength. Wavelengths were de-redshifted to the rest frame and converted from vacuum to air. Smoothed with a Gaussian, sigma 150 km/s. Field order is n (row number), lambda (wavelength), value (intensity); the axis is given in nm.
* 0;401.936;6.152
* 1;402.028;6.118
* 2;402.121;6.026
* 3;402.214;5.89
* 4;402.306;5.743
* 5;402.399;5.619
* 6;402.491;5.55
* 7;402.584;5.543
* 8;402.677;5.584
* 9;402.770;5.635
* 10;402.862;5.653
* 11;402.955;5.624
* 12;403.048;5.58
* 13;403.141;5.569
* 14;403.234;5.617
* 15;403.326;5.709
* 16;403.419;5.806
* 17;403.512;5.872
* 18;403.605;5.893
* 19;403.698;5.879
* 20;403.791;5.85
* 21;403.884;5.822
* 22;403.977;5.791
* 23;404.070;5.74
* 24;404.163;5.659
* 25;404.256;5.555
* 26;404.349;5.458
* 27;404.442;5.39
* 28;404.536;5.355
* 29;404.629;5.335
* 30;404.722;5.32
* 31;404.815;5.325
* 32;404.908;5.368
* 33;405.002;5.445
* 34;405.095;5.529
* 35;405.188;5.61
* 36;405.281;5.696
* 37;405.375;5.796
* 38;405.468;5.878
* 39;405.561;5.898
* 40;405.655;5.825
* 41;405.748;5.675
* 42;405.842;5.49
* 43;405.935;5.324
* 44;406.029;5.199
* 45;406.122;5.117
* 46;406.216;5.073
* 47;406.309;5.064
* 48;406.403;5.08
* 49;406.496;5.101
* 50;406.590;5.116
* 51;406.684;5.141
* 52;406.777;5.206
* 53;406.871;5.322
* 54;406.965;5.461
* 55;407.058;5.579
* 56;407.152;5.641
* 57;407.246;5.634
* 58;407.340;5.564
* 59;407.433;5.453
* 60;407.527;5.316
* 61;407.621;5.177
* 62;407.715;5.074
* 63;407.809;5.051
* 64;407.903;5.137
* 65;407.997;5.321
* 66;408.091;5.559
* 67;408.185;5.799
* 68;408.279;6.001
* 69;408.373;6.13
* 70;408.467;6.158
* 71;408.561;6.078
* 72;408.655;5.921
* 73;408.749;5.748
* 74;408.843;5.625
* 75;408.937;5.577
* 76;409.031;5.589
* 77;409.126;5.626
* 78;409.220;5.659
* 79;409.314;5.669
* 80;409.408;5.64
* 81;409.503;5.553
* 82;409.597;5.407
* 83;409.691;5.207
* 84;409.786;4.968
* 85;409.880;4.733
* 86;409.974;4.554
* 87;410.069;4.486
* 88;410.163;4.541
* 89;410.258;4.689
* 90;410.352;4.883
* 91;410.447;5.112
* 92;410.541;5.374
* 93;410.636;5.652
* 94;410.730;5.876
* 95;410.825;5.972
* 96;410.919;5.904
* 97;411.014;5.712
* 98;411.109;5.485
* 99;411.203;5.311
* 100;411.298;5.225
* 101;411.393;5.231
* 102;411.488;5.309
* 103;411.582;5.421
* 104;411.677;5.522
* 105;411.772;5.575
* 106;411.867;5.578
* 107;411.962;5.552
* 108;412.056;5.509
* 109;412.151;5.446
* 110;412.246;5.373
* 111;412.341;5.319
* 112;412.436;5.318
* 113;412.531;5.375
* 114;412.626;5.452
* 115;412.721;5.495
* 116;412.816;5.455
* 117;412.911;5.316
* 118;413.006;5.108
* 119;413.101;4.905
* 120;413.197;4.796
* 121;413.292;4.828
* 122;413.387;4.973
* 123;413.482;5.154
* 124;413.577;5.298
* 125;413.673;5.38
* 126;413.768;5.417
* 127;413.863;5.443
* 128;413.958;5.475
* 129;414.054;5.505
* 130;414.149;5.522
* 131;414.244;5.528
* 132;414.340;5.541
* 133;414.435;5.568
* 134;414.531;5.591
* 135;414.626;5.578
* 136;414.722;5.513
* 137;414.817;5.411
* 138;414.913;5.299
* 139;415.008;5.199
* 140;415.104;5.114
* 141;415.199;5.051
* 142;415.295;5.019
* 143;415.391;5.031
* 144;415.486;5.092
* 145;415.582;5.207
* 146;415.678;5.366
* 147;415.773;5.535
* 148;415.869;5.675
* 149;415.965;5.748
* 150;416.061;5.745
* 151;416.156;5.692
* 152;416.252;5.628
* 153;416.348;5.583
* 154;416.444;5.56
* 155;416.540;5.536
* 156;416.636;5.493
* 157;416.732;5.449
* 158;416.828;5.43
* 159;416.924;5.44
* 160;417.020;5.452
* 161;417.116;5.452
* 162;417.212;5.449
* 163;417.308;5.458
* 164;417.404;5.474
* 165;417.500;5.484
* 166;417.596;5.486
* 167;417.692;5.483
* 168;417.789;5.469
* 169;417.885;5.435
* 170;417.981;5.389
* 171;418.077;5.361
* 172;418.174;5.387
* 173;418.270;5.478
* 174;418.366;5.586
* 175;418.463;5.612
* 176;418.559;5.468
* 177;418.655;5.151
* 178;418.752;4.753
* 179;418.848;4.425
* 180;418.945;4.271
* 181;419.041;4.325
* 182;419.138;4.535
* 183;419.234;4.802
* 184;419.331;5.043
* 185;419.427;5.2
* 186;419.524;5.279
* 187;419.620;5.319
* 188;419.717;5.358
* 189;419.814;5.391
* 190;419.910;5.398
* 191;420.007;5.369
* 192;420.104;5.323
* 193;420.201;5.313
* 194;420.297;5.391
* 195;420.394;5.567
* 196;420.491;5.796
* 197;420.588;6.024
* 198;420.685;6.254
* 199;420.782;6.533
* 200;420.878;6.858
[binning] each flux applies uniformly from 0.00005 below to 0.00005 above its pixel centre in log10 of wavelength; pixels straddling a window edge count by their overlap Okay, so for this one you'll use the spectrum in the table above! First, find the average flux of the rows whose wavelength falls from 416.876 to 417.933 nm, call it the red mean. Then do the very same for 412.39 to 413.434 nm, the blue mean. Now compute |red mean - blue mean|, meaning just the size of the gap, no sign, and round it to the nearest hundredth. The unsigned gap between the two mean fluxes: 0.28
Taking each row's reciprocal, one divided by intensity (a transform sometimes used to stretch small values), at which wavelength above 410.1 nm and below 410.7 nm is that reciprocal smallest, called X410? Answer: 410.636 nm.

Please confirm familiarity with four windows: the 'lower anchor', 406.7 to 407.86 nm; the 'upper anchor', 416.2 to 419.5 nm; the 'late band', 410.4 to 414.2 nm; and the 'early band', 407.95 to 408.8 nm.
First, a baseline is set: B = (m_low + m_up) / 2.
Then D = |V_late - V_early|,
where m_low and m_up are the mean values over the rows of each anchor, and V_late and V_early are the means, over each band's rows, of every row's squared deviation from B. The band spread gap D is 0.28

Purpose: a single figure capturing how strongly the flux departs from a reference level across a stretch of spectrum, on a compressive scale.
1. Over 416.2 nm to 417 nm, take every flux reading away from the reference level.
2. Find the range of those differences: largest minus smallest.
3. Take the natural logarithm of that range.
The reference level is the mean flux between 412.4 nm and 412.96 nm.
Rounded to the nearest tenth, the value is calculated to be -1.6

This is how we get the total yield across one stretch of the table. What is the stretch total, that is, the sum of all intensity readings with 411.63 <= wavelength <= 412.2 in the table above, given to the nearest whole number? 33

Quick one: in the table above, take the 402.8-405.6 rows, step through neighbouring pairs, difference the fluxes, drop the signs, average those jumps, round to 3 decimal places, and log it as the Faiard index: 0.054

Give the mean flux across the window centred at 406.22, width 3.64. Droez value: 5.39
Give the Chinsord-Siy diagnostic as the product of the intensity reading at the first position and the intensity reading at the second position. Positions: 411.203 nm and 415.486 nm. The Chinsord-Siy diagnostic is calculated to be 27.0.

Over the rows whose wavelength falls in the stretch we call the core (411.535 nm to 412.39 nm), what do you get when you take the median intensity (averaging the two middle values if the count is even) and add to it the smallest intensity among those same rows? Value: 10.8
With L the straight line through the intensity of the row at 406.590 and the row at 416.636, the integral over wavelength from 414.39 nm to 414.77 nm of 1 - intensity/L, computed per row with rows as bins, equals -0.01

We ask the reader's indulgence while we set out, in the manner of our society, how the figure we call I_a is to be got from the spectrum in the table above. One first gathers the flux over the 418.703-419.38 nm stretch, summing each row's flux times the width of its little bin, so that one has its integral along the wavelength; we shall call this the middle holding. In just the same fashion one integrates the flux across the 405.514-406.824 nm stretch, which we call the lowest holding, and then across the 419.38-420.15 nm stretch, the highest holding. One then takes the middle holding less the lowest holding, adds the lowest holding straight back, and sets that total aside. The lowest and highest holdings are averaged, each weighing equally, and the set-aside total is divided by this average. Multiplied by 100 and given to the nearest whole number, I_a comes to 56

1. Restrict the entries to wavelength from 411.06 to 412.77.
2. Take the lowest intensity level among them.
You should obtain 5.225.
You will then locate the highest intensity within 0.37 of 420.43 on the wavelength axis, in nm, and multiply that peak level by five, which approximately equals 32.7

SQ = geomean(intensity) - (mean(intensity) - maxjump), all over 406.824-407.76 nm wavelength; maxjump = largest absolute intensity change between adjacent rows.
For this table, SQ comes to 0.14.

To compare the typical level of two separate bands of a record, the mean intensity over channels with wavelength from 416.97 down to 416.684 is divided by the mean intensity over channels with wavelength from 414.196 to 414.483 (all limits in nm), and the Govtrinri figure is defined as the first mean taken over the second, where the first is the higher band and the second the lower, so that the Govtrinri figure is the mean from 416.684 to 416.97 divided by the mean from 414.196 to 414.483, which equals 0.98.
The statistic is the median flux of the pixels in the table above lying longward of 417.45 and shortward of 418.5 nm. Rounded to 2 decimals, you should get 5.48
